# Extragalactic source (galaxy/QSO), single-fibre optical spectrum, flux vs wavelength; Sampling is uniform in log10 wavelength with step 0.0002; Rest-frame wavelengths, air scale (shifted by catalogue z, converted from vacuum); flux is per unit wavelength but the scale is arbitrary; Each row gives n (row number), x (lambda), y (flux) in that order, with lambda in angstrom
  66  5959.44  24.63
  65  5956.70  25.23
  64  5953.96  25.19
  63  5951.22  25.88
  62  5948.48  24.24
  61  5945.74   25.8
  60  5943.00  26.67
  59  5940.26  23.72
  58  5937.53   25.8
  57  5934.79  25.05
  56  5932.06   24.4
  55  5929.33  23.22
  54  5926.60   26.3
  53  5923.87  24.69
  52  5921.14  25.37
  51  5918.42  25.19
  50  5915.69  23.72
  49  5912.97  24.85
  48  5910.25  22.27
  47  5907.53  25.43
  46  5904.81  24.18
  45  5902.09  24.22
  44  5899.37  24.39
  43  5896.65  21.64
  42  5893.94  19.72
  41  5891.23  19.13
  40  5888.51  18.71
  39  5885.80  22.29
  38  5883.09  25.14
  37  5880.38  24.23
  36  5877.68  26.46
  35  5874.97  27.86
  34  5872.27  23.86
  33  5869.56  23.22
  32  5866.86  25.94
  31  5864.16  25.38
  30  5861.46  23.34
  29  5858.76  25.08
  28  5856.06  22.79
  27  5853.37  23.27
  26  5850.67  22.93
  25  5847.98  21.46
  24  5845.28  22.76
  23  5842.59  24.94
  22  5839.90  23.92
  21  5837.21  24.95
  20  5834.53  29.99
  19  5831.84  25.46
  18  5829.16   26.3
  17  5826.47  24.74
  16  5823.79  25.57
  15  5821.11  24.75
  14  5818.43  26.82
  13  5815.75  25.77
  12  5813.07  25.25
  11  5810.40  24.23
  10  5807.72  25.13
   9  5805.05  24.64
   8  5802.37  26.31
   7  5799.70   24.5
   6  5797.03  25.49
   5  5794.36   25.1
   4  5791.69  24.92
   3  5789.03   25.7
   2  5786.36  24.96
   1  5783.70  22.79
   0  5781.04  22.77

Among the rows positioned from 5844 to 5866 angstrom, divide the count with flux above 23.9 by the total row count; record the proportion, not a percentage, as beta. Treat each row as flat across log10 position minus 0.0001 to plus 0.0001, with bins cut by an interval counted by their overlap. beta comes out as 0.25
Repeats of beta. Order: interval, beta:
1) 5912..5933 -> 0.75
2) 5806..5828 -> 1.00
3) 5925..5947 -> 0.75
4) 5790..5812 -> 1.00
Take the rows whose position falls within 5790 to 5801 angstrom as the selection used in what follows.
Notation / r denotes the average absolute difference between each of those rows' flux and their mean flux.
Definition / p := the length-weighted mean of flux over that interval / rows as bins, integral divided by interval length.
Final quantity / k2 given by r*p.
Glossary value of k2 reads 7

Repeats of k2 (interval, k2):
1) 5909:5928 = 23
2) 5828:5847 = 39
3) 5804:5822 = 16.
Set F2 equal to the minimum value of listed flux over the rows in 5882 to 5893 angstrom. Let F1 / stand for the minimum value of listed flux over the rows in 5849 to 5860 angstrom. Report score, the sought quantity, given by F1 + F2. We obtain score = 41.5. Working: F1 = 22.79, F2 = 18.71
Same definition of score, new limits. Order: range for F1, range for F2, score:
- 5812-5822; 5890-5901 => 43.9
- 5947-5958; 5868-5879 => 47.5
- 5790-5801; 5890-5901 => 43.6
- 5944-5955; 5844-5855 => 45.7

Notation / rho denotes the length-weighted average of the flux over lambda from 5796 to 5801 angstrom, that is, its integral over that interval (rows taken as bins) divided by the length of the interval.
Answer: 25.0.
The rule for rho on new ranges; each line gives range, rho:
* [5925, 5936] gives 24.7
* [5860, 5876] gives 24.9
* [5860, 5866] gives 24.5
